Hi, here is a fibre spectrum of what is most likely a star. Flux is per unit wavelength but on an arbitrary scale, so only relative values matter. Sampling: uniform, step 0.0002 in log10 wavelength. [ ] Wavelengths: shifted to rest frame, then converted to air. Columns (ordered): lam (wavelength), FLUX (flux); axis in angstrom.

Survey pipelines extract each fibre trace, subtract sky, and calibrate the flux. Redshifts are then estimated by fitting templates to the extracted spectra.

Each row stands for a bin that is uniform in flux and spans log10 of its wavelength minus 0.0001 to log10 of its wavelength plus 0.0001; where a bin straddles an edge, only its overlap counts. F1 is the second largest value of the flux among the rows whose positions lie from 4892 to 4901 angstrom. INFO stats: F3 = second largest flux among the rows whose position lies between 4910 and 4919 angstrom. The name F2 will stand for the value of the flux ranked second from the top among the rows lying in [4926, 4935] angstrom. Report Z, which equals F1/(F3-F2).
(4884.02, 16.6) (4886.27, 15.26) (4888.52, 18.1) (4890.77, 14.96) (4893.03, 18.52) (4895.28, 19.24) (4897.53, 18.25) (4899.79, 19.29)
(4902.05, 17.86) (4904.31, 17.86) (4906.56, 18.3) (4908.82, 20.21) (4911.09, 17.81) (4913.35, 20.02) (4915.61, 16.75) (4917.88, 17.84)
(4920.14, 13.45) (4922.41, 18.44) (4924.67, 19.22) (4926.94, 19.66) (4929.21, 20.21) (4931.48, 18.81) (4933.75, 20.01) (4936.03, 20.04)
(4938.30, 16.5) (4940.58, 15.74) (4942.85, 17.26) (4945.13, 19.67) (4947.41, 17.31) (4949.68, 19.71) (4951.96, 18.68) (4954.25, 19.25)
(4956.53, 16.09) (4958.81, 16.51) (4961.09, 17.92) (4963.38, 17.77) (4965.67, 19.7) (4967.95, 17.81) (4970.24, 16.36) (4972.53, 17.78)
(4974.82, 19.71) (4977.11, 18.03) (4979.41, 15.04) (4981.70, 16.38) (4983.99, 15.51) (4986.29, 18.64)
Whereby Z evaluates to -9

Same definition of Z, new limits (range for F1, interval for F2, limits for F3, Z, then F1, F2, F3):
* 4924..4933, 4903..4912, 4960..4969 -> -52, 19.66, 18.3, 17.92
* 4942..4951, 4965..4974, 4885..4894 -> 68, 19.67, 17.81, 18.1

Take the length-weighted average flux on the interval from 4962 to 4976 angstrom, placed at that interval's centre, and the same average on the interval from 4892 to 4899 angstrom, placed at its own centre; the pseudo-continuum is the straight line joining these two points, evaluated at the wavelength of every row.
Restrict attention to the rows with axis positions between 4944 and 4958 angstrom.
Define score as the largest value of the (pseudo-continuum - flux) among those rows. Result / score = 2.2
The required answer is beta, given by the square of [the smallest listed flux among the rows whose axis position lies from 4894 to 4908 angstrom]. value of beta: 319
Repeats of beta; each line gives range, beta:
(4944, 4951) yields 300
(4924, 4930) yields 369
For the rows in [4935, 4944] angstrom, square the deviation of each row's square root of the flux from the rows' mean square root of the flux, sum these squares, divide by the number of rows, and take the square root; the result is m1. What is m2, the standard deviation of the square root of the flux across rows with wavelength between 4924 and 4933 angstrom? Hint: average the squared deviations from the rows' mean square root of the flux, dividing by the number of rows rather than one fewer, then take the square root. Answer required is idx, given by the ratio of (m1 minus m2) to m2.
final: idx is 2.3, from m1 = 0.192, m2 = 0.06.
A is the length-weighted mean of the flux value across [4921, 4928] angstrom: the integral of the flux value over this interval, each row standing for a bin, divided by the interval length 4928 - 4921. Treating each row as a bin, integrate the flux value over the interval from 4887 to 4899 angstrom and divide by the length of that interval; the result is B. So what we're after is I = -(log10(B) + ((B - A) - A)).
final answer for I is 18.8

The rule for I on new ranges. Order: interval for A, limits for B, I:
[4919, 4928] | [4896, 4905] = 15.7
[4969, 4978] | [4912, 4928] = 16.8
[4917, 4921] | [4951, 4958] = 12.2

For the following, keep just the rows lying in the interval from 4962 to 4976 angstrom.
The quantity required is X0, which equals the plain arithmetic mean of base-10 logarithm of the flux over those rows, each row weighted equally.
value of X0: 1.259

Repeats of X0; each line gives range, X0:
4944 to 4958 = 1.265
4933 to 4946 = 1.258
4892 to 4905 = 1.267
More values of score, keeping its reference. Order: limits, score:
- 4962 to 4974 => 1.8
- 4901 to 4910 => 0.8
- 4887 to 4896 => 3.8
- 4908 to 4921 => 5.1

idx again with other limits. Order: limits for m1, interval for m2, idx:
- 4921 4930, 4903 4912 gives -0.3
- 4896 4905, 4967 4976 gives -0.5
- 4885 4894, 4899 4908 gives 1.9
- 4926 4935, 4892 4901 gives 0.2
